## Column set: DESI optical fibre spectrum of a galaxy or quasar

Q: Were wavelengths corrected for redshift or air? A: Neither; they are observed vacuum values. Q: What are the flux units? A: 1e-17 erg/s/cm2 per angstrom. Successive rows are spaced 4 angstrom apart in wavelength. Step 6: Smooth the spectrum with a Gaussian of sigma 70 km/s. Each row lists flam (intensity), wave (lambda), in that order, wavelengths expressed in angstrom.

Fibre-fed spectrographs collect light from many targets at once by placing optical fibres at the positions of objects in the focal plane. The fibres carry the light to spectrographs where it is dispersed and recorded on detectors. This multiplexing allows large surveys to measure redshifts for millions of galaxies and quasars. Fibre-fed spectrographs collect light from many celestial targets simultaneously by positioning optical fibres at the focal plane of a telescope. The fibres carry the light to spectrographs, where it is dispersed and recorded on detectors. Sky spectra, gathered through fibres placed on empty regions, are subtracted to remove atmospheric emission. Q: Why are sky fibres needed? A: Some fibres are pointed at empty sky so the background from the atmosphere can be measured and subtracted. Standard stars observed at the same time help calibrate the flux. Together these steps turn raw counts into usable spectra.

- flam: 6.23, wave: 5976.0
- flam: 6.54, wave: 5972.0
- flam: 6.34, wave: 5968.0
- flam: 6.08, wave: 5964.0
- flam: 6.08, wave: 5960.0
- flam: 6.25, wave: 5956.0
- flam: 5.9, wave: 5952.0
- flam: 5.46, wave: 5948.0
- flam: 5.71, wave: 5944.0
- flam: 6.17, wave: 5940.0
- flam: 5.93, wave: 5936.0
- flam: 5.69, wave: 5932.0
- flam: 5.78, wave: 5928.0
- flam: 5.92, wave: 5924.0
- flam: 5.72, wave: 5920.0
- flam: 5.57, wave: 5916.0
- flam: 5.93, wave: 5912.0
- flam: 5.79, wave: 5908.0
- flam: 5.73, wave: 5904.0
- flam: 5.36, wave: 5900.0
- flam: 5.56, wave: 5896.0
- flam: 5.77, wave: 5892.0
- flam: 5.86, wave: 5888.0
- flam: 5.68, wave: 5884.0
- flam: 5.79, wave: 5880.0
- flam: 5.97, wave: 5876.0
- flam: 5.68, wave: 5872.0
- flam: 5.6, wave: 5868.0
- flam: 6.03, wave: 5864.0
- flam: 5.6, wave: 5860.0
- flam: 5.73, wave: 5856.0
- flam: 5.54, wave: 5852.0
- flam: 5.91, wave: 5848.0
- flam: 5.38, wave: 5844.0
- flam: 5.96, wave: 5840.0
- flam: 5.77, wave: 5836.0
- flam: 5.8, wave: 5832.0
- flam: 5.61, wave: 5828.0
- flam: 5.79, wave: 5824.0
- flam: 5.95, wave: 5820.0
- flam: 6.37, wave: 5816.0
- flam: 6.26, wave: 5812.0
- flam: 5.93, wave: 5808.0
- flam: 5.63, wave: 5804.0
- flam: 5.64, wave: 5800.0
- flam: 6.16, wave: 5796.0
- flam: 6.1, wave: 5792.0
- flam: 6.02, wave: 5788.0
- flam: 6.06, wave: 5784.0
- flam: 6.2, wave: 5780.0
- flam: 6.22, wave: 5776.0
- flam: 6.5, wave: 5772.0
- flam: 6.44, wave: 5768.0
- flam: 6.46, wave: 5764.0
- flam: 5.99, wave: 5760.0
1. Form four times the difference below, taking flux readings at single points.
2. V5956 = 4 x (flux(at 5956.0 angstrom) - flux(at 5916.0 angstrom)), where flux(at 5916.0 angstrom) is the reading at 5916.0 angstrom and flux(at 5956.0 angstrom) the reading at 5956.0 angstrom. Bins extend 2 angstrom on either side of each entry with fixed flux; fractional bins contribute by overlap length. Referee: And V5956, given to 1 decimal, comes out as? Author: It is 2.7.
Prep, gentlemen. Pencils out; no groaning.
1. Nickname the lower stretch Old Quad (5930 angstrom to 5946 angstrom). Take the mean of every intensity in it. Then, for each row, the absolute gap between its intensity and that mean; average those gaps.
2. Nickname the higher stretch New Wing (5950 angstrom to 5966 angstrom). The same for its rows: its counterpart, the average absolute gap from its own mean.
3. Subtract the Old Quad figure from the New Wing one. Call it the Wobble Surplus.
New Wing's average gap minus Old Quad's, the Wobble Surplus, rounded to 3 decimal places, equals -0.086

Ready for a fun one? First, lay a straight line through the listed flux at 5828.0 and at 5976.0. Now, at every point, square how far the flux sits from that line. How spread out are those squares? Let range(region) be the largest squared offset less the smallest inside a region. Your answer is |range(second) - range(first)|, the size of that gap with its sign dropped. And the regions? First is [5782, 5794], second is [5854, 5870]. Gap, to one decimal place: 0.0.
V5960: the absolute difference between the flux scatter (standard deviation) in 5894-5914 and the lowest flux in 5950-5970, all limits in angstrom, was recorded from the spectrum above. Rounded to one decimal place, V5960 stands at 5.7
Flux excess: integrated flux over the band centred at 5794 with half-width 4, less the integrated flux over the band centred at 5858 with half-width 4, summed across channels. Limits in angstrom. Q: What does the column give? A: 4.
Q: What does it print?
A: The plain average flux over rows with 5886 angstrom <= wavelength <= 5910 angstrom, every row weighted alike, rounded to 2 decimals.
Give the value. 5.68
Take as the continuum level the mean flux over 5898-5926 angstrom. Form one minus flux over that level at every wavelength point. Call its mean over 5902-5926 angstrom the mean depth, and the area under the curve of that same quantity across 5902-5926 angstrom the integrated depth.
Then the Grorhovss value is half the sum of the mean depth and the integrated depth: -0.1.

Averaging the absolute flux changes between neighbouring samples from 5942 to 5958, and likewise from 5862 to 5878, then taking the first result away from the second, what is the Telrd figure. -0.080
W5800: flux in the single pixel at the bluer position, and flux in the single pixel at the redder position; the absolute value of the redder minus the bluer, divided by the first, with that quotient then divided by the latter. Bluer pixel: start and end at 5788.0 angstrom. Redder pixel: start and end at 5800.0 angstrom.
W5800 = 0.011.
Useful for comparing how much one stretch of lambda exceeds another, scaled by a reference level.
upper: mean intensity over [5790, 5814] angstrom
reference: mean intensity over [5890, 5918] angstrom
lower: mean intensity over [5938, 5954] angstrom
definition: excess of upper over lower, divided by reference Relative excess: 0.025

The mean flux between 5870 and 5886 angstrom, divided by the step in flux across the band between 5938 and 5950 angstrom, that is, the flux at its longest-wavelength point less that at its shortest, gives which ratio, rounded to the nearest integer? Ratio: -8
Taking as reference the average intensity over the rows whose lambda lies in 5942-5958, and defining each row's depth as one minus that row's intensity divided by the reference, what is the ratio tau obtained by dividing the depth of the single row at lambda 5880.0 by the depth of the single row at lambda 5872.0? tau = 0.27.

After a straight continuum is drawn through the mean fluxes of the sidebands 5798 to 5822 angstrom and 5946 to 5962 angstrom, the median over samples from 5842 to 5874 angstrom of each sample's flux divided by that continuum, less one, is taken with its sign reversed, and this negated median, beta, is 0.052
